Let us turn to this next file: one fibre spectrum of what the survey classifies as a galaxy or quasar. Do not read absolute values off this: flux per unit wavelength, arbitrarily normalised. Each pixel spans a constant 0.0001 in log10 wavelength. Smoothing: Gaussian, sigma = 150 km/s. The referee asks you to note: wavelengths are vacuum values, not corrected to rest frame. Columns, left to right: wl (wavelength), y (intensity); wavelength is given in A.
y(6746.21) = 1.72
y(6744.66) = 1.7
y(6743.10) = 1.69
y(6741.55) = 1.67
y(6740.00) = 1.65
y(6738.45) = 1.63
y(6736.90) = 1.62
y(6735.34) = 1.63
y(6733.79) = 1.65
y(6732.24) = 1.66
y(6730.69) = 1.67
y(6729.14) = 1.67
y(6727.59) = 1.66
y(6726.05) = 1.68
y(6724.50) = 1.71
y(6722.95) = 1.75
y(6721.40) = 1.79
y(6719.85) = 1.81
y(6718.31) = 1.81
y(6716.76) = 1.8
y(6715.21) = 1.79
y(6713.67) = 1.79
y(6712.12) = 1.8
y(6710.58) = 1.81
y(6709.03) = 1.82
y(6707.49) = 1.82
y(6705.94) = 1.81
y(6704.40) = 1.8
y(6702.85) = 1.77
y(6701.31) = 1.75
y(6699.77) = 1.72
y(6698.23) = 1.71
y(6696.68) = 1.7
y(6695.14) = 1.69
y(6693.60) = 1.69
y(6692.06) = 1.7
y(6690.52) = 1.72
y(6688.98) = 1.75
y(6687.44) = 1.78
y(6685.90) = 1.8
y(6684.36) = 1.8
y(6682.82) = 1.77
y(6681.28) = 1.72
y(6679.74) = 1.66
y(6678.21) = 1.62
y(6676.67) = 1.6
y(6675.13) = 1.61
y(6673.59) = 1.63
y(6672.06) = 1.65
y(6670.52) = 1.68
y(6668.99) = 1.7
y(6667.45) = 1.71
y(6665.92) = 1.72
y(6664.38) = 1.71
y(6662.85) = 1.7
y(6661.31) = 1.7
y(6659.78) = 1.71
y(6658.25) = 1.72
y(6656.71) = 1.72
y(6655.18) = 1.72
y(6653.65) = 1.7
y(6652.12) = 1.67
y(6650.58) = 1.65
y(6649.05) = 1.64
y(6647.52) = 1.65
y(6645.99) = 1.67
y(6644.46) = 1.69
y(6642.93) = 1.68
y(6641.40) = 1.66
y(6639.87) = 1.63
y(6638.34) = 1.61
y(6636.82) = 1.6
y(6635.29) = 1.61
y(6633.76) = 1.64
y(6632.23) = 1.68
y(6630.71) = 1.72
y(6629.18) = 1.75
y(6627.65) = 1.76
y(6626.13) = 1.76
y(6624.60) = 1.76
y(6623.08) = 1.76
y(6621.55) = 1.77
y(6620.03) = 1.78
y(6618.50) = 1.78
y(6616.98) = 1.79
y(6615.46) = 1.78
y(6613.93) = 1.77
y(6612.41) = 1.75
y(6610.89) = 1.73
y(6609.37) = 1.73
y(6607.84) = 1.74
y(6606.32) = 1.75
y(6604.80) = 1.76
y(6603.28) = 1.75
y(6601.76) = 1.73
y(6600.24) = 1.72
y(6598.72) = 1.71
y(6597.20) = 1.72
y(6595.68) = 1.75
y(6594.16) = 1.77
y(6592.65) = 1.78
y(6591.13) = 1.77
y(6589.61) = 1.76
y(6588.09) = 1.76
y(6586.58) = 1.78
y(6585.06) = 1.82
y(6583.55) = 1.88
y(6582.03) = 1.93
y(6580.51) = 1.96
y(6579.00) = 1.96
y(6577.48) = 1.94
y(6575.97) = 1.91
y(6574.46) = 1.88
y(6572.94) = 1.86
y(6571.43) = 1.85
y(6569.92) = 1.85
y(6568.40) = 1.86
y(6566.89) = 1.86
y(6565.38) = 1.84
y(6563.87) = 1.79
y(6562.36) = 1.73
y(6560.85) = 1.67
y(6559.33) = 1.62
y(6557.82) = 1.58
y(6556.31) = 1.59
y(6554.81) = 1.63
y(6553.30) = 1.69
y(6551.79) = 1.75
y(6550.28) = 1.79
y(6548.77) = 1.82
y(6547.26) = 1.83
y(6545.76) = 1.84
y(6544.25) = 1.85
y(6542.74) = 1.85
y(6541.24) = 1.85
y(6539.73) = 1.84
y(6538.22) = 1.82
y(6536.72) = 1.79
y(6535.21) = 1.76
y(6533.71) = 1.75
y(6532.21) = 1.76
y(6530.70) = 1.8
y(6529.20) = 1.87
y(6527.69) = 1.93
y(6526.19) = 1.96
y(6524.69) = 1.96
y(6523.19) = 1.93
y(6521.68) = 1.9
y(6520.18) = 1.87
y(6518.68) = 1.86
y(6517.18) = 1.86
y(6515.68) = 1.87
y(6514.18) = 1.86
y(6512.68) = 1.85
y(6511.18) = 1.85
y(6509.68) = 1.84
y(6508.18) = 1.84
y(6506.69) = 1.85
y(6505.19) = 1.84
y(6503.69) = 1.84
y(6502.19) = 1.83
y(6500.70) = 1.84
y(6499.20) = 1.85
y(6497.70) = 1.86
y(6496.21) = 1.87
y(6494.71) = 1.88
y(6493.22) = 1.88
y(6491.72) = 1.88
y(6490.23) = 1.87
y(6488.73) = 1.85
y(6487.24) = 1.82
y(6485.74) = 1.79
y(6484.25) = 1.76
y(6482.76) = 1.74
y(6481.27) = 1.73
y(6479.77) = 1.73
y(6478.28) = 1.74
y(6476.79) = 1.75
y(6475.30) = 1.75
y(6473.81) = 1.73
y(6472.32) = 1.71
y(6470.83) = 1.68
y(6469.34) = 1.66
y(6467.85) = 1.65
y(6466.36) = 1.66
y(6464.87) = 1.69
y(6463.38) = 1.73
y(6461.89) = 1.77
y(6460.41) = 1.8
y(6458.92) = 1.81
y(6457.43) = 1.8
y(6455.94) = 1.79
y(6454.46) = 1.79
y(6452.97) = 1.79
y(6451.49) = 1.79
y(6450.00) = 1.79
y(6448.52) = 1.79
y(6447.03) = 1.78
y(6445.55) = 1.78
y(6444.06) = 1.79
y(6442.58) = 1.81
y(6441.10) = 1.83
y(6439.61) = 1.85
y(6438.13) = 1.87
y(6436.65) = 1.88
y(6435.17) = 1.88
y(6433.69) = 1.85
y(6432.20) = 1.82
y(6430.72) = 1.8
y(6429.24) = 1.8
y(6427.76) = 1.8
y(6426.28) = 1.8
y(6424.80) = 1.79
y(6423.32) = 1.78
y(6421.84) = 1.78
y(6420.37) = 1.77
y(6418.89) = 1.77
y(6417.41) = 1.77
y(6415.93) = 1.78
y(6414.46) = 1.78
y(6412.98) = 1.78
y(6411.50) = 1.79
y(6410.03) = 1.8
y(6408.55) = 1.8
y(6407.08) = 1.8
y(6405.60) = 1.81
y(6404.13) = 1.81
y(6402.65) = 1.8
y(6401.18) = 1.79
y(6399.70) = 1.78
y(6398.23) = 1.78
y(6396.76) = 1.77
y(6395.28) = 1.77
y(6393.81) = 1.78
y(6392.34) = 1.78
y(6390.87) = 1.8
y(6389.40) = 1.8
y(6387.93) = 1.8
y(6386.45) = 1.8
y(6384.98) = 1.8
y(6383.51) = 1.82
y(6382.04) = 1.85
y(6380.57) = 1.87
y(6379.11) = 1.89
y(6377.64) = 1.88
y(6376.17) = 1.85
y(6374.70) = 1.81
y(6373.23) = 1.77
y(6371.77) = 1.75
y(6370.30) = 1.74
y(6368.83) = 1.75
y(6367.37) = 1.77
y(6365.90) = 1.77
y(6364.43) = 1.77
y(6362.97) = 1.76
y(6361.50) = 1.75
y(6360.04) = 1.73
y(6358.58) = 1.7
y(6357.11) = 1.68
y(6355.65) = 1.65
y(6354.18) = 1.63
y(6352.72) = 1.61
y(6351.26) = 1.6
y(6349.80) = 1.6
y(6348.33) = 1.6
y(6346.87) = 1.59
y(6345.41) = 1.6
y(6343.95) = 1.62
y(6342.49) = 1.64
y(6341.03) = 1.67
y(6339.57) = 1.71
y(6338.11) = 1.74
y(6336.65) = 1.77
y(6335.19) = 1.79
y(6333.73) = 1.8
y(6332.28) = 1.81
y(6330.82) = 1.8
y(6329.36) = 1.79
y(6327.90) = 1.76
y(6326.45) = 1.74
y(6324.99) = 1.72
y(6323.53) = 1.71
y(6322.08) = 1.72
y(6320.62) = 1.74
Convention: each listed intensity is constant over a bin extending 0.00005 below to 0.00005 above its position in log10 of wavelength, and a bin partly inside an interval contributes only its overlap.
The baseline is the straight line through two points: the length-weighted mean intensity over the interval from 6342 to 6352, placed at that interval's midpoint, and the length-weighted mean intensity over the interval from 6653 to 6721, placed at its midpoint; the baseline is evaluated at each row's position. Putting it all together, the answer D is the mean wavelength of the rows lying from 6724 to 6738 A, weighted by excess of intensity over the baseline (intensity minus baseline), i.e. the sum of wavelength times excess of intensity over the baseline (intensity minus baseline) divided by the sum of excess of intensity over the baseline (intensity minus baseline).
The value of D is 6731.8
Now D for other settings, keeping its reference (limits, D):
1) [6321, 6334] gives 6328.7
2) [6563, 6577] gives 6570.5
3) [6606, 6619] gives 6613.6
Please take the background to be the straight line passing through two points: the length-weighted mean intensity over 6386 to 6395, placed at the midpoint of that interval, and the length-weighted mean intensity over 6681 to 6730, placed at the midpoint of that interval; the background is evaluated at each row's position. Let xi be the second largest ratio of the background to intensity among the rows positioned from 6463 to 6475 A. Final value 1.07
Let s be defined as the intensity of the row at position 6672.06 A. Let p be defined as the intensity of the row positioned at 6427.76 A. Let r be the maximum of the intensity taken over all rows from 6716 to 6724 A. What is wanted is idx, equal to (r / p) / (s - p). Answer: -7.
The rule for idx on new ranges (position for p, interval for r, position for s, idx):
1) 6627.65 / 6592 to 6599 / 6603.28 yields -101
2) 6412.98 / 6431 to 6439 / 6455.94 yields 106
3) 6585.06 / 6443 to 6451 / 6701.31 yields -14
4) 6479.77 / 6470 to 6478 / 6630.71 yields -101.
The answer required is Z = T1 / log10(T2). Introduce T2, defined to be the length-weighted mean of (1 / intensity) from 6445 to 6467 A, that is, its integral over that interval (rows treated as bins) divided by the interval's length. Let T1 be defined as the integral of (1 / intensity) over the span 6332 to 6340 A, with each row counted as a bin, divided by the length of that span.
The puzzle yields -2.28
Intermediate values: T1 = 0.565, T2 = 0.565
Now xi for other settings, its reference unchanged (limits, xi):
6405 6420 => 1.01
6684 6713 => 1.04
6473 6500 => 1.03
